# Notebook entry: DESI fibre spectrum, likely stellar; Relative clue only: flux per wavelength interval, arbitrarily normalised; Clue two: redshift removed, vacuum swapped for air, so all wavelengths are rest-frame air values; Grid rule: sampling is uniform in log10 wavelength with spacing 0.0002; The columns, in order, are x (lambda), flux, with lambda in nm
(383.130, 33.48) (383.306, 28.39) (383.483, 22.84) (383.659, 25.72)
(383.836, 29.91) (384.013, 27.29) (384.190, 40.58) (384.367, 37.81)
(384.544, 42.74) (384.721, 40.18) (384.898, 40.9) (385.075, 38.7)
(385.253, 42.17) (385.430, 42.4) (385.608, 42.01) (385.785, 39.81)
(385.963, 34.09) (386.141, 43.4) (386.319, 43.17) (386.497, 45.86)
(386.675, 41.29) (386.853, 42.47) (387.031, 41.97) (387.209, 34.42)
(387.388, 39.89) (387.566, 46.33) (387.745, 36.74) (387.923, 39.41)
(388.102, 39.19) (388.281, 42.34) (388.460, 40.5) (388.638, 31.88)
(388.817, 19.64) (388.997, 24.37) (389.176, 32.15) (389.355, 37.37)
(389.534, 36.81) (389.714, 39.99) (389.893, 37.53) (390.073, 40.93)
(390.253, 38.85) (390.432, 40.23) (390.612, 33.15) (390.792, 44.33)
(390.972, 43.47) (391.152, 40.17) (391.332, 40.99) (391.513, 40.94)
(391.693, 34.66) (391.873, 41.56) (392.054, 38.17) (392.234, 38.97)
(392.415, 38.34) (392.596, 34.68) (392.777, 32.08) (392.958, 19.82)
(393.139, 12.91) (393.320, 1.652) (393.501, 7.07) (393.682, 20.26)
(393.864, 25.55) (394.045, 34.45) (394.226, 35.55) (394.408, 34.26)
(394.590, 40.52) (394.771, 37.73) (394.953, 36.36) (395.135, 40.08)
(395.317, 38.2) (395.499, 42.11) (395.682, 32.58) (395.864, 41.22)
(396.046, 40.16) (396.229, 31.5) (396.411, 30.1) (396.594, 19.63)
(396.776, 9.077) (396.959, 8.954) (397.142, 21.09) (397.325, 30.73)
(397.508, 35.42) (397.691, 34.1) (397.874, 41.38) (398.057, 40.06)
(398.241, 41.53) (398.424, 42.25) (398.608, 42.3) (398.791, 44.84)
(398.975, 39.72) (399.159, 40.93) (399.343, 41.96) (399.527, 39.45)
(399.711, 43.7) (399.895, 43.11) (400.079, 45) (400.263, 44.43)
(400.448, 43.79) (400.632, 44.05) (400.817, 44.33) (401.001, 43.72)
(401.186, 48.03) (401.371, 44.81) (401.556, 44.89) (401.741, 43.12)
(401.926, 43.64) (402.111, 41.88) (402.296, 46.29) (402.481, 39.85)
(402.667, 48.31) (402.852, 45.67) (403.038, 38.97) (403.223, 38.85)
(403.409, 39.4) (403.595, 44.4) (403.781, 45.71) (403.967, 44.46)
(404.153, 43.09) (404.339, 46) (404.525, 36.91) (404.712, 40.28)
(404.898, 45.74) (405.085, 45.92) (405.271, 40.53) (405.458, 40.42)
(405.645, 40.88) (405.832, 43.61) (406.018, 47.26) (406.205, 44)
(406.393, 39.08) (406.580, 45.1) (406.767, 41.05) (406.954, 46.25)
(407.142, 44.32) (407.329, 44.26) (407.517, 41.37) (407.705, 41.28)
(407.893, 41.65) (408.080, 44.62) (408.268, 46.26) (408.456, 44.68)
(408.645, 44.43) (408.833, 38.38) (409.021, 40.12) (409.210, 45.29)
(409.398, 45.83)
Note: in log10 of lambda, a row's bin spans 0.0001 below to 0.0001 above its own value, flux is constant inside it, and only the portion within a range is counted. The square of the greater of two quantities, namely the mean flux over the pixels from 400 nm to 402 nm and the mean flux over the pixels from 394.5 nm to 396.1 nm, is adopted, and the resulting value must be 1983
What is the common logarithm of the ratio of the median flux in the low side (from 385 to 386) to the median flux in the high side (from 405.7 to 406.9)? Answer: -0.030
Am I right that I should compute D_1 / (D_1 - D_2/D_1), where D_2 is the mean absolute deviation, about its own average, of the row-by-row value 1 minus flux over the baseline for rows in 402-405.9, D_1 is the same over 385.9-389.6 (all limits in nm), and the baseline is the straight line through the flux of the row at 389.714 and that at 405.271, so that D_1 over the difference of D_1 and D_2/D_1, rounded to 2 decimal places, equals -0.30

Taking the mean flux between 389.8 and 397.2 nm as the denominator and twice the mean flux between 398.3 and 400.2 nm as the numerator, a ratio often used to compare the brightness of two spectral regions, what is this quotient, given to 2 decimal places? 2.63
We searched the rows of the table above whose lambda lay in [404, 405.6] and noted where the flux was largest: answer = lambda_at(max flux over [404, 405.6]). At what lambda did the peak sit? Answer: 404.339 nm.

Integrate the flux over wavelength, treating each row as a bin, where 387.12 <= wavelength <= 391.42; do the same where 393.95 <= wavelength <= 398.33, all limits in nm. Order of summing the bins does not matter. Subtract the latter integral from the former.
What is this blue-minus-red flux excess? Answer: 16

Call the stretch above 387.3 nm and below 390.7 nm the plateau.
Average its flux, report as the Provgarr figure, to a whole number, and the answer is 37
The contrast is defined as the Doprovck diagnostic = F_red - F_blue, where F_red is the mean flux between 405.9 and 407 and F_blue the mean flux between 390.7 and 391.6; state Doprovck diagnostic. 1.8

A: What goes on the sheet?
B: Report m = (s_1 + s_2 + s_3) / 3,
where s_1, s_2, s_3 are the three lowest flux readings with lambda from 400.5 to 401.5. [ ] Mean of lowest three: 44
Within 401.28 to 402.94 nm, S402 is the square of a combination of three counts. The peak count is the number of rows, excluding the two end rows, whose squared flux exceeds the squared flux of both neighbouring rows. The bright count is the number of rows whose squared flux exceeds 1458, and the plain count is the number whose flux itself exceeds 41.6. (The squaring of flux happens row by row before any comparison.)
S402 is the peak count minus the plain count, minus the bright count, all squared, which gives 169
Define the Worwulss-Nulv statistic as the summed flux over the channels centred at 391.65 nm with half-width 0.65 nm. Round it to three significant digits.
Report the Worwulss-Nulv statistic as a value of 275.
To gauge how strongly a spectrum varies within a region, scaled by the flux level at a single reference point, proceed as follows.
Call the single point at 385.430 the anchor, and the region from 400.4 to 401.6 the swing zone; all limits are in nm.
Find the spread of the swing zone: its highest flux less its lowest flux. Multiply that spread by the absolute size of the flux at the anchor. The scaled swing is 183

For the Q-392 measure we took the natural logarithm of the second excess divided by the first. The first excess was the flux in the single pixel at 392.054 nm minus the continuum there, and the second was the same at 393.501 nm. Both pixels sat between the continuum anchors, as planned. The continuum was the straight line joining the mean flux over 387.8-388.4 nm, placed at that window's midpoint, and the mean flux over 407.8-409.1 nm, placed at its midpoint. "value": 2.6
